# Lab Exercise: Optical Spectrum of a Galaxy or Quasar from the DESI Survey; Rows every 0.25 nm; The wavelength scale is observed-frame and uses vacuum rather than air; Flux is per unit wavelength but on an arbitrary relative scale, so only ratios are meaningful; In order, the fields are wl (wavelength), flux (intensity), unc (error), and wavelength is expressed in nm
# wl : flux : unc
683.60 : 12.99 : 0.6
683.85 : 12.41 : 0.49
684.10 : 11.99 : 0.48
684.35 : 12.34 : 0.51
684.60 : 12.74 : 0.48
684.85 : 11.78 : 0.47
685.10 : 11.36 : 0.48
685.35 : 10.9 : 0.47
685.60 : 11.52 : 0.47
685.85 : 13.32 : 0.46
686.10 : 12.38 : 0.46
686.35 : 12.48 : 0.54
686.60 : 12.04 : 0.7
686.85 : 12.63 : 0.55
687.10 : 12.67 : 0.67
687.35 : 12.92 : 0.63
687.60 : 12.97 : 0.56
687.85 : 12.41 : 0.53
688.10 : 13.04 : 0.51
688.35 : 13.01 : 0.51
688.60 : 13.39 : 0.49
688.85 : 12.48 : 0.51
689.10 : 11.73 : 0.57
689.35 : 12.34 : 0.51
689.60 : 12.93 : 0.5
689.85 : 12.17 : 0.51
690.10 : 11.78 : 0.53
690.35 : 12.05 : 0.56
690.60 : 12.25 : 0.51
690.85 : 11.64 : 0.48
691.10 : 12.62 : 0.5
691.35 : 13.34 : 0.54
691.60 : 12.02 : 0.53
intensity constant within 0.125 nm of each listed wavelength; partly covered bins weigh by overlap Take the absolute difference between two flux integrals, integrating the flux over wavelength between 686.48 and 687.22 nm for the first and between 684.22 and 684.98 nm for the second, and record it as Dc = 0.12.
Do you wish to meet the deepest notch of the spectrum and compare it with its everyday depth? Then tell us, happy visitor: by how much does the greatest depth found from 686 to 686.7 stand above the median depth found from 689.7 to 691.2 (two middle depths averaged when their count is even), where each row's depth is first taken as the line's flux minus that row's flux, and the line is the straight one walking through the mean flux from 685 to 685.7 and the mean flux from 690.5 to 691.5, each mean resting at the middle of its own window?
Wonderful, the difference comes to -0.7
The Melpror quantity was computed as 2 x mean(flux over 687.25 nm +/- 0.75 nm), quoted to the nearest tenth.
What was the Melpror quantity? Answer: 25.2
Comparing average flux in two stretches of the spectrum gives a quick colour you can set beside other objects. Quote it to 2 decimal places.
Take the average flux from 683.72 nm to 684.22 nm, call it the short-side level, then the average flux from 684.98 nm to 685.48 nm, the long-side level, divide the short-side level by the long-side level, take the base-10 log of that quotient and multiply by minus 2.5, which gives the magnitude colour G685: -0.10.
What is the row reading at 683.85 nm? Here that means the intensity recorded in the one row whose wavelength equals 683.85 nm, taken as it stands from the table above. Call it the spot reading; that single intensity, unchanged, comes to 12.41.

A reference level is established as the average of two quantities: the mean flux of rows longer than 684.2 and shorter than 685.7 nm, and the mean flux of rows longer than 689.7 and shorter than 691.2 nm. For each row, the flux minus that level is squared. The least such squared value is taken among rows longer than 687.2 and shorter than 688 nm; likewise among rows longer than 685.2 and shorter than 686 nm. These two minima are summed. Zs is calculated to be 0.40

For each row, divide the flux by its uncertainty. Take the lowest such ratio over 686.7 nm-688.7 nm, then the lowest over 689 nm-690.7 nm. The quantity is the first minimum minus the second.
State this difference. -1.7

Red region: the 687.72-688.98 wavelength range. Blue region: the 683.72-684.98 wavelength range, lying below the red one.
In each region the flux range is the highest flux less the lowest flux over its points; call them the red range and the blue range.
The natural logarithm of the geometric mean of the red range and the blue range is -0.03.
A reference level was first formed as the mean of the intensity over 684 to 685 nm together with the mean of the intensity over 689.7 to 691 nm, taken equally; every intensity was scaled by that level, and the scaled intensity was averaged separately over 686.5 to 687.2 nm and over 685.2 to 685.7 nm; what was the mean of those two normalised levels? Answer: 0.98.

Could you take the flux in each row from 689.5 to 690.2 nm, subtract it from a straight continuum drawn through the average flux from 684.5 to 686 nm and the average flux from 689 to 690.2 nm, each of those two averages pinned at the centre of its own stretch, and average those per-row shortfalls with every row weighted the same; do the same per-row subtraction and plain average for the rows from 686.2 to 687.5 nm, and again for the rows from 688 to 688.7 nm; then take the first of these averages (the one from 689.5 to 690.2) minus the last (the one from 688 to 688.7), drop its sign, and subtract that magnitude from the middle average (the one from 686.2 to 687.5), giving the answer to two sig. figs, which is -1.5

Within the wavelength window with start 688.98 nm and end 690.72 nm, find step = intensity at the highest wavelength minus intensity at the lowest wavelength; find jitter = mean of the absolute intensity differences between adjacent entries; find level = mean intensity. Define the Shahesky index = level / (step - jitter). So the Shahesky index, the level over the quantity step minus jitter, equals 244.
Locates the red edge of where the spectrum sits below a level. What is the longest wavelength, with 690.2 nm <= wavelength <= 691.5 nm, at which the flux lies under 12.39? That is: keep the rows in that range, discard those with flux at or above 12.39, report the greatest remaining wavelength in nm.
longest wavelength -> 690.85 nm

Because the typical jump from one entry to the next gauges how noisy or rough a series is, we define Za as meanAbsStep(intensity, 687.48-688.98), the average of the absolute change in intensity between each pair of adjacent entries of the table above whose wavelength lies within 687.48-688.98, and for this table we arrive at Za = 0.50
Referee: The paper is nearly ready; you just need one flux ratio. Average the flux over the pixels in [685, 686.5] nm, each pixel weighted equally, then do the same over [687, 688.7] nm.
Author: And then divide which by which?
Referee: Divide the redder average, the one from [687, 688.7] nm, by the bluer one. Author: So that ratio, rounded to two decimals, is 1.08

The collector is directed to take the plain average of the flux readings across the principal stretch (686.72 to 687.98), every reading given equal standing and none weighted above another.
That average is 12.7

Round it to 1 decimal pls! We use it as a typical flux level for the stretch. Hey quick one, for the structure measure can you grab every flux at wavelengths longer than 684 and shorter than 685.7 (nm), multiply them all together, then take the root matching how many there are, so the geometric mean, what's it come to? 11.8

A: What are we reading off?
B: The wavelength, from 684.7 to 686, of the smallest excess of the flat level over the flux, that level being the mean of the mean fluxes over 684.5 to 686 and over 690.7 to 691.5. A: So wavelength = 685.85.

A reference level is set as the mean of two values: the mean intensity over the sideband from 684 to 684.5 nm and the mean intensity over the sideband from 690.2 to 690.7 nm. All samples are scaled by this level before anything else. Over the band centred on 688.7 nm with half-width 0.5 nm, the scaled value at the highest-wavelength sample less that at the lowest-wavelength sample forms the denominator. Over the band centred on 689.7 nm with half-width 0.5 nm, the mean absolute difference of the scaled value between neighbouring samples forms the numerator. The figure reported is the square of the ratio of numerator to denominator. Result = 0.21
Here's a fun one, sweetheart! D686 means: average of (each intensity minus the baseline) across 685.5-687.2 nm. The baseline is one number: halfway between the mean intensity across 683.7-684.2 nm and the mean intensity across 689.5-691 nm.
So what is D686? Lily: 0.3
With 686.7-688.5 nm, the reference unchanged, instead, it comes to 0.6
